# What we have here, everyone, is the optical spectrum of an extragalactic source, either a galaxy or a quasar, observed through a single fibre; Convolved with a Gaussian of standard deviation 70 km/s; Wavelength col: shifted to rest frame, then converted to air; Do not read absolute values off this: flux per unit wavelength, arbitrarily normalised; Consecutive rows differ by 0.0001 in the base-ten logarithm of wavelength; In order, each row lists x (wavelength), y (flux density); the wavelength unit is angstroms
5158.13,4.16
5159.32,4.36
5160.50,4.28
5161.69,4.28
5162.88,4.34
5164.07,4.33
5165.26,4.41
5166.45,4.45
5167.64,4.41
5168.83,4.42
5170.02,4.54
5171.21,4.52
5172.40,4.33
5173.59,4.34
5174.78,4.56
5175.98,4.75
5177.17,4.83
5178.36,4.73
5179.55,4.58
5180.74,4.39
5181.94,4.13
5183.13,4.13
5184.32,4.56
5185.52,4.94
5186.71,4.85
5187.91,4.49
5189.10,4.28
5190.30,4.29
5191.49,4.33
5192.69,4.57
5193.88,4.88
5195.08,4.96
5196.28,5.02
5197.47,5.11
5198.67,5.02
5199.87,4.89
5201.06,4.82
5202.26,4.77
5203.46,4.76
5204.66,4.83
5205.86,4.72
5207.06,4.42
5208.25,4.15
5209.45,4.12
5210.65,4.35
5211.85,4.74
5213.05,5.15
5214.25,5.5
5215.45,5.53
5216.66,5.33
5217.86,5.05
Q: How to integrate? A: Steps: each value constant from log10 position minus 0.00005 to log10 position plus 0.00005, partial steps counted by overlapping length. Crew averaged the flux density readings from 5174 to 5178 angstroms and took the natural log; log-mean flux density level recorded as 1.55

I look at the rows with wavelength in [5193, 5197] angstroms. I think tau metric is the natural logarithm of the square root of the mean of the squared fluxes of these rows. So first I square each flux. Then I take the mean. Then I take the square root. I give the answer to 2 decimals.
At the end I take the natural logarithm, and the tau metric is 1.60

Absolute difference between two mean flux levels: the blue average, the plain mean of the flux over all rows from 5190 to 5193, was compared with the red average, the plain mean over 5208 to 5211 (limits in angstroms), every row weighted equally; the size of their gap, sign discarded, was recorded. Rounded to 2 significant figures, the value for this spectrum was 0.19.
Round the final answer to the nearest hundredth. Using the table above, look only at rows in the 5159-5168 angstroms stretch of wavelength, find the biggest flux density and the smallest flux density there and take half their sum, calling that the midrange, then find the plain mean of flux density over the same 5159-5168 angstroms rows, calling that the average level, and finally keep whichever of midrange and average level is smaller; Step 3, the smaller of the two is 4.36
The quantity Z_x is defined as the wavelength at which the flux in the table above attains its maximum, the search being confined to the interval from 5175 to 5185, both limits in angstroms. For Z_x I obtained 5177.17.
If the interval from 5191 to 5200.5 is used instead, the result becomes 5197.47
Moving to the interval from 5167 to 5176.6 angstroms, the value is 5175.98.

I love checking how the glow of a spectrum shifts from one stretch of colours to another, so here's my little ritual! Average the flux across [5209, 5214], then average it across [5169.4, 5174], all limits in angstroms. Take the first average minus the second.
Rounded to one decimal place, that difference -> 0.2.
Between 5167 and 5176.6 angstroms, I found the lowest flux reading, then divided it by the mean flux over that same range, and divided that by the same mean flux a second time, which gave 0.215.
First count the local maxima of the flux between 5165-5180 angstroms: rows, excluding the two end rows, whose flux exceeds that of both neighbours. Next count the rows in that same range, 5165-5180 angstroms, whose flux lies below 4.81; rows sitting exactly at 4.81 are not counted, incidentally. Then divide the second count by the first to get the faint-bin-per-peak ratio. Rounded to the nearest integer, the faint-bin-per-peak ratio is 4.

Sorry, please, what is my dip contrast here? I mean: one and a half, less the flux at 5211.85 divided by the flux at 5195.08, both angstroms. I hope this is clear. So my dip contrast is 0.544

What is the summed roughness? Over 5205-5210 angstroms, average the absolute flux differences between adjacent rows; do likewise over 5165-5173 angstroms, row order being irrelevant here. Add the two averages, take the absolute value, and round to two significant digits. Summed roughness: 0.27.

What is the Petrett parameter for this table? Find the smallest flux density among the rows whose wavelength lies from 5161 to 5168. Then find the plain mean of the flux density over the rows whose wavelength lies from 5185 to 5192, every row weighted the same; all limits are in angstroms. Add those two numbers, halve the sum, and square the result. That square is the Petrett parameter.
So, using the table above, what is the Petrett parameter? 19.4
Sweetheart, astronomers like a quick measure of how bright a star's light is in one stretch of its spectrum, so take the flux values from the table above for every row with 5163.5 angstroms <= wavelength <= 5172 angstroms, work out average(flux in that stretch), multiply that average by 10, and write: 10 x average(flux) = 44.4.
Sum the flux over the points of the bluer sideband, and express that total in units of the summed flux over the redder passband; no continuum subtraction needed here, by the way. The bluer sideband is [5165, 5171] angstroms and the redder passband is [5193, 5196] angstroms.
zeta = 2.3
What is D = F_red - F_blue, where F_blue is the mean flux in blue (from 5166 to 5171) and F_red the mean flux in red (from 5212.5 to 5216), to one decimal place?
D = 0.9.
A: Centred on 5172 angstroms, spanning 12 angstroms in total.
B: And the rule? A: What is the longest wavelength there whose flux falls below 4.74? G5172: 5174.78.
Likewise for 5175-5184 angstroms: 5183.13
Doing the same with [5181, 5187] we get 5184.32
